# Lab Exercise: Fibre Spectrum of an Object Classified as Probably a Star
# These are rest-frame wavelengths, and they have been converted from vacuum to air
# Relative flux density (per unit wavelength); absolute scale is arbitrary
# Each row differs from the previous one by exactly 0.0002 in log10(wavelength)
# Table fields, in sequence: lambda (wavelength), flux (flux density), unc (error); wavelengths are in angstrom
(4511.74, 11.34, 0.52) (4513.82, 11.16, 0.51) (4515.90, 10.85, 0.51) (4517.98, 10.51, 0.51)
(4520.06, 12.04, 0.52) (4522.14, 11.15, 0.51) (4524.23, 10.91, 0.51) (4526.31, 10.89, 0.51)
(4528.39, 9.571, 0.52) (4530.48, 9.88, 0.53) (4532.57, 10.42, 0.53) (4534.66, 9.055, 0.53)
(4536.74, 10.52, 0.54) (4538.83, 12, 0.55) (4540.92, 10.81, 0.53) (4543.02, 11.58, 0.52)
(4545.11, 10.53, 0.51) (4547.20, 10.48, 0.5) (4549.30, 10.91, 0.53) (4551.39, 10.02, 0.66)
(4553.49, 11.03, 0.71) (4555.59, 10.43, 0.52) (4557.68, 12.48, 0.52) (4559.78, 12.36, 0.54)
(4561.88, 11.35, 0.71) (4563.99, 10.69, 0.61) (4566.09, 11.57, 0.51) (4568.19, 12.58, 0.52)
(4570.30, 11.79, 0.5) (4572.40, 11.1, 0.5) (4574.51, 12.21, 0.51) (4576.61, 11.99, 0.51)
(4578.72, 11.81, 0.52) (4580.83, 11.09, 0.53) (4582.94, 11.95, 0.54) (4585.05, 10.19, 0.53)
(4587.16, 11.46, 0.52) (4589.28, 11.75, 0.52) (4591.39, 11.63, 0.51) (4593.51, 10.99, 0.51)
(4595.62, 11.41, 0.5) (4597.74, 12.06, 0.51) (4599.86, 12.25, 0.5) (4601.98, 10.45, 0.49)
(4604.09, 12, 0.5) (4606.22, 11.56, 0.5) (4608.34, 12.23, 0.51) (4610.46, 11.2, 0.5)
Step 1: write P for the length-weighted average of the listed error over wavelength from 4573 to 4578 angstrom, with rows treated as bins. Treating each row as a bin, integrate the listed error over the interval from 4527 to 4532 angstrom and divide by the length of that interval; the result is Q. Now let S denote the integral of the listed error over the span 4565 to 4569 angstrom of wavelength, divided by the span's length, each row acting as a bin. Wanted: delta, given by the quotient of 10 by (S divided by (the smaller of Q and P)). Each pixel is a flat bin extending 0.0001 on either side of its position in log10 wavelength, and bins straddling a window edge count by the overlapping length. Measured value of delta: 9.9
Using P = 0.510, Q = 0.524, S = 0.516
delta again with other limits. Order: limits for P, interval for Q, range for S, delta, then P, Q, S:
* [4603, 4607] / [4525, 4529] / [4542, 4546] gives 9.7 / 0.500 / 0.515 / 0.515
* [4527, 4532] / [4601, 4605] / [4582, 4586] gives 9.3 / 0.524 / 0.496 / 0.535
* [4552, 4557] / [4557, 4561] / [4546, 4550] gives 10.5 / 0.612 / 0.539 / 0.513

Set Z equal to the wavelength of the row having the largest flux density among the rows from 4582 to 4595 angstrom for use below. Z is 4582.94 angstrom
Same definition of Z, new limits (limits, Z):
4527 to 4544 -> 4538.83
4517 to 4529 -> 4520.06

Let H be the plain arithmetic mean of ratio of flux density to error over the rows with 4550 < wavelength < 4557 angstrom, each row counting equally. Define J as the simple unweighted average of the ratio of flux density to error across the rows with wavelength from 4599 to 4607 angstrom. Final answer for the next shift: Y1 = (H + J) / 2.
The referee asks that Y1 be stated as 20.1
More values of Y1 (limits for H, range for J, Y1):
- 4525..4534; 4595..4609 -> 21.4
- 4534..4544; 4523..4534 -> 20.1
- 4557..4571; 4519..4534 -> 21.1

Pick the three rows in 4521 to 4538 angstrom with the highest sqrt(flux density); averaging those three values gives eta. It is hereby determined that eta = 3.31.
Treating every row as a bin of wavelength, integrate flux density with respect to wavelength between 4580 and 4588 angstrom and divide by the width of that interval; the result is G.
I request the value 11.2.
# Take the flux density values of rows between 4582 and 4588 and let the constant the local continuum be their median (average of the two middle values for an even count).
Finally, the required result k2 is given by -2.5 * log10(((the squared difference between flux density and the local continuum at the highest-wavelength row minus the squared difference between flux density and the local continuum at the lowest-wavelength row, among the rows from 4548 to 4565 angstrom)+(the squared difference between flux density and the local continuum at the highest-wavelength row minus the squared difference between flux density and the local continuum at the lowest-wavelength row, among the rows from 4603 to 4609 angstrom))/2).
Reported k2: 1.3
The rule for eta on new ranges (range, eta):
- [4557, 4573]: 3.53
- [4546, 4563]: 3.47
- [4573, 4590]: 3.47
